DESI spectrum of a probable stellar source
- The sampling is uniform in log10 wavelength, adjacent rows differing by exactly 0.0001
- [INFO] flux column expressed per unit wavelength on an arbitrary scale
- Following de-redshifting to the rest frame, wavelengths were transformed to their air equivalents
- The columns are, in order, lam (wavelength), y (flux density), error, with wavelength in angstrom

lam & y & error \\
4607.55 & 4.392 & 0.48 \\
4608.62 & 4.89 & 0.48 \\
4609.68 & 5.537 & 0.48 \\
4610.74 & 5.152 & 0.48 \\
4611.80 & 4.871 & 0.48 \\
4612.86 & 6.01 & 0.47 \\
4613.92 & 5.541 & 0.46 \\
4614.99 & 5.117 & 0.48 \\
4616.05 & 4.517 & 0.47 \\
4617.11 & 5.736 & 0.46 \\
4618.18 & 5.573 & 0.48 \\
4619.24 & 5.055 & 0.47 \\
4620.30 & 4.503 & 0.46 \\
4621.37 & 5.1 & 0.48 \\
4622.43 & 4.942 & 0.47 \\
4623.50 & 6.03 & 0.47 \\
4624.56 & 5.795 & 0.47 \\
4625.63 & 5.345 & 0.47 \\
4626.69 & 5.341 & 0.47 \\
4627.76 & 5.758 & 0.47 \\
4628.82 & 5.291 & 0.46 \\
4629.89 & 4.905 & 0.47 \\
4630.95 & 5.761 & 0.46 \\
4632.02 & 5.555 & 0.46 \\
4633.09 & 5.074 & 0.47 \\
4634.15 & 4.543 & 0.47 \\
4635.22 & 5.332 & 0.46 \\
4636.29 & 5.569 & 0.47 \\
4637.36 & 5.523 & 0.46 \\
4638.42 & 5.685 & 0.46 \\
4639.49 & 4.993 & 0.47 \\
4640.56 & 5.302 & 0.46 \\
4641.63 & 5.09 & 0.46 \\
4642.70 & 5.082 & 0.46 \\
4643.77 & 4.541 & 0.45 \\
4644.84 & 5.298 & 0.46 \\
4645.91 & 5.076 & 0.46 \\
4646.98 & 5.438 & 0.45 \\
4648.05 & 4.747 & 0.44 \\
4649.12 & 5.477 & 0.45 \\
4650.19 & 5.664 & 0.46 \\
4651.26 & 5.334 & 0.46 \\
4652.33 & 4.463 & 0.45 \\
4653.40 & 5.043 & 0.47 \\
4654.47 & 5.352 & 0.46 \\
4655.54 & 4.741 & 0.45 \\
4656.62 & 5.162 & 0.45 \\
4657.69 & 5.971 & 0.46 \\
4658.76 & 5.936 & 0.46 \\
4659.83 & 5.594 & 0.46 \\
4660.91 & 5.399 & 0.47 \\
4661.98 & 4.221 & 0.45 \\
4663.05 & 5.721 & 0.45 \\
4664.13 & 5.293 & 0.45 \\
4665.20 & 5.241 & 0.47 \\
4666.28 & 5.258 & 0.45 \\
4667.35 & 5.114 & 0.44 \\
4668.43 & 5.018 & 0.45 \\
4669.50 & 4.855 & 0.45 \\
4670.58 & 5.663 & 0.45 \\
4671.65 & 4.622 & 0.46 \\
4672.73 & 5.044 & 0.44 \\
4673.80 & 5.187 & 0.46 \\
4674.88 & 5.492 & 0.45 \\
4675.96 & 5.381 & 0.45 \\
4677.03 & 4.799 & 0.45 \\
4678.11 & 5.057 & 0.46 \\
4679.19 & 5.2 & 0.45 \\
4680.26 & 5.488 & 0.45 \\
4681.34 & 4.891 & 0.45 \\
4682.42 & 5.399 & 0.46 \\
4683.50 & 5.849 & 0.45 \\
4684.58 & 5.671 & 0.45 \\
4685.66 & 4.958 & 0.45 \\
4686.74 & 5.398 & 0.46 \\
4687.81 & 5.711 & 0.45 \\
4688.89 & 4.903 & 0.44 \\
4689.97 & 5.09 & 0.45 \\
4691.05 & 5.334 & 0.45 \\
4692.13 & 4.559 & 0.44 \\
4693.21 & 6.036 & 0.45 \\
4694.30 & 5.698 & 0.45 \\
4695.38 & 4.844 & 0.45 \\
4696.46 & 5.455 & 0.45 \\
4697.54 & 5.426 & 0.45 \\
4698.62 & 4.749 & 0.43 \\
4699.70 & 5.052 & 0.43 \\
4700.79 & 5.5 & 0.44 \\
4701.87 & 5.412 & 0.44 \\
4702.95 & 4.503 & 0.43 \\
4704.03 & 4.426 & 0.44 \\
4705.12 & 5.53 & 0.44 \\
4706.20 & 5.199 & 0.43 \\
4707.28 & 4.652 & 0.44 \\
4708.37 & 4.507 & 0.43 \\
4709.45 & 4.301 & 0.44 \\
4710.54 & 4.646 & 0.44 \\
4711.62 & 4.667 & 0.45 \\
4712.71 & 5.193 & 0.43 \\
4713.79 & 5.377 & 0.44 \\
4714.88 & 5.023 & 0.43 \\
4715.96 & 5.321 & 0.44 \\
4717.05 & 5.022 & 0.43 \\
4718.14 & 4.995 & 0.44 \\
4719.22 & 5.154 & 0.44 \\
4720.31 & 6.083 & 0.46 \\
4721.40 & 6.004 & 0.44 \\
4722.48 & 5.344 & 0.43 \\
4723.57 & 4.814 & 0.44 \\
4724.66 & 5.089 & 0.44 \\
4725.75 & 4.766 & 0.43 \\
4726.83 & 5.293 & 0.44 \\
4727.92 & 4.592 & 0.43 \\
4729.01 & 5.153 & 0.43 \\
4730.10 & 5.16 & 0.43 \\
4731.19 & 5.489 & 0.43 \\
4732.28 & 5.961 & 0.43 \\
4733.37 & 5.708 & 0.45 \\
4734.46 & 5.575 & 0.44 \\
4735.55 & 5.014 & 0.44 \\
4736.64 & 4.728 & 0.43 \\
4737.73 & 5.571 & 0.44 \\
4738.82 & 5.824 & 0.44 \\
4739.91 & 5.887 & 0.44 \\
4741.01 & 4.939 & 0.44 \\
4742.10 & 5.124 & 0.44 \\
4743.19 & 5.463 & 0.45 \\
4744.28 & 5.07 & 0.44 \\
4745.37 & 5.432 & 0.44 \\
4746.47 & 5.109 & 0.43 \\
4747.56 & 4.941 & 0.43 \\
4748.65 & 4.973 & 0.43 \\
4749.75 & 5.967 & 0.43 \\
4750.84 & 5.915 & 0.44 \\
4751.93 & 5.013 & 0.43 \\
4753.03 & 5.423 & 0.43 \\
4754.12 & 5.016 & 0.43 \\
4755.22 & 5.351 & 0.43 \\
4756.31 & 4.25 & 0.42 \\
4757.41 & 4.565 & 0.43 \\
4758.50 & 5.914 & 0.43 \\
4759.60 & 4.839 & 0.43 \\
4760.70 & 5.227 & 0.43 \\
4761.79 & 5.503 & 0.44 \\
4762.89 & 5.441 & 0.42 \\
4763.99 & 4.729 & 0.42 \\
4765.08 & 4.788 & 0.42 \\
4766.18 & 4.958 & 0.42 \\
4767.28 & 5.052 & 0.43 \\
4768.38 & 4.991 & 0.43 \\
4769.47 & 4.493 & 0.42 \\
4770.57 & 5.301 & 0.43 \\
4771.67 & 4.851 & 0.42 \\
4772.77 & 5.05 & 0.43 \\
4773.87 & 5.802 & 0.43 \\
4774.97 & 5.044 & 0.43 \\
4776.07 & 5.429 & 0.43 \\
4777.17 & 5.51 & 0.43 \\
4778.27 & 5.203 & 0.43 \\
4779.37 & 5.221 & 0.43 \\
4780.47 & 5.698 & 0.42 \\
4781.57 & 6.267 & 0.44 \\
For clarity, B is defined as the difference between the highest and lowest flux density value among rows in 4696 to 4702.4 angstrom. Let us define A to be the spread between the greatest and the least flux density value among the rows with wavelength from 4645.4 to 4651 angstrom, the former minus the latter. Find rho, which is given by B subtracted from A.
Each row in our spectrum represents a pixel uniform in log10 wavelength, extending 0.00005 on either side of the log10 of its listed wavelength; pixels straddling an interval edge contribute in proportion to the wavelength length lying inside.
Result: 0.2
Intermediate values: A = 0.92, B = 0.75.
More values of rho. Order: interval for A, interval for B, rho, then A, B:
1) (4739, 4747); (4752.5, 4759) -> -0.7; 0.95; 1.66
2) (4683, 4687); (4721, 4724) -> -0.3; 0.89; 1.19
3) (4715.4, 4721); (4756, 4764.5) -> -0.6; 1.09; 1.66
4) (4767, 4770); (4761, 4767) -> -0.2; 0.56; 0.77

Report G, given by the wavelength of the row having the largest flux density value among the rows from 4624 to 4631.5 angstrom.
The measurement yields 4624.56 angstrom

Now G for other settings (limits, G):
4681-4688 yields 4683.50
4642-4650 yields 4649.12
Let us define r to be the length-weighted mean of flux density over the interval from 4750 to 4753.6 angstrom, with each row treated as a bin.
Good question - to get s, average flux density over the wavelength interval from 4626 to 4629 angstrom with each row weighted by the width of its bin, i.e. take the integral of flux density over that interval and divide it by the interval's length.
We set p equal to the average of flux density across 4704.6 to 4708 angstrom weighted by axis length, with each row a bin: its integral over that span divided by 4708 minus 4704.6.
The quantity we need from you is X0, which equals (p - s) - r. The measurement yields -5.9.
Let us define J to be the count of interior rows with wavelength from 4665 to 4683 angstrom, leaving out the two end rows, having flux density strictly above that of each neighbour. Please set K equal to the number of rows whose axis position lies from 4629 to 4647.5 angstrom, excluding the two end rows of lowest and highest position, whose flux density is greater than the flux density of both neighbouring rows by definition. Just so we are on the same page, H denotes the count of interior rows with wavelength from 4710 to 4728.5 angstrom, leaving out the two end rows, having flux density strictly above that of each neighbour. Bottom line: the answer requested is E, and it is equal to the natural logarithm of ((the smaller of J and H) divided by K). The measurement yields -0.2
